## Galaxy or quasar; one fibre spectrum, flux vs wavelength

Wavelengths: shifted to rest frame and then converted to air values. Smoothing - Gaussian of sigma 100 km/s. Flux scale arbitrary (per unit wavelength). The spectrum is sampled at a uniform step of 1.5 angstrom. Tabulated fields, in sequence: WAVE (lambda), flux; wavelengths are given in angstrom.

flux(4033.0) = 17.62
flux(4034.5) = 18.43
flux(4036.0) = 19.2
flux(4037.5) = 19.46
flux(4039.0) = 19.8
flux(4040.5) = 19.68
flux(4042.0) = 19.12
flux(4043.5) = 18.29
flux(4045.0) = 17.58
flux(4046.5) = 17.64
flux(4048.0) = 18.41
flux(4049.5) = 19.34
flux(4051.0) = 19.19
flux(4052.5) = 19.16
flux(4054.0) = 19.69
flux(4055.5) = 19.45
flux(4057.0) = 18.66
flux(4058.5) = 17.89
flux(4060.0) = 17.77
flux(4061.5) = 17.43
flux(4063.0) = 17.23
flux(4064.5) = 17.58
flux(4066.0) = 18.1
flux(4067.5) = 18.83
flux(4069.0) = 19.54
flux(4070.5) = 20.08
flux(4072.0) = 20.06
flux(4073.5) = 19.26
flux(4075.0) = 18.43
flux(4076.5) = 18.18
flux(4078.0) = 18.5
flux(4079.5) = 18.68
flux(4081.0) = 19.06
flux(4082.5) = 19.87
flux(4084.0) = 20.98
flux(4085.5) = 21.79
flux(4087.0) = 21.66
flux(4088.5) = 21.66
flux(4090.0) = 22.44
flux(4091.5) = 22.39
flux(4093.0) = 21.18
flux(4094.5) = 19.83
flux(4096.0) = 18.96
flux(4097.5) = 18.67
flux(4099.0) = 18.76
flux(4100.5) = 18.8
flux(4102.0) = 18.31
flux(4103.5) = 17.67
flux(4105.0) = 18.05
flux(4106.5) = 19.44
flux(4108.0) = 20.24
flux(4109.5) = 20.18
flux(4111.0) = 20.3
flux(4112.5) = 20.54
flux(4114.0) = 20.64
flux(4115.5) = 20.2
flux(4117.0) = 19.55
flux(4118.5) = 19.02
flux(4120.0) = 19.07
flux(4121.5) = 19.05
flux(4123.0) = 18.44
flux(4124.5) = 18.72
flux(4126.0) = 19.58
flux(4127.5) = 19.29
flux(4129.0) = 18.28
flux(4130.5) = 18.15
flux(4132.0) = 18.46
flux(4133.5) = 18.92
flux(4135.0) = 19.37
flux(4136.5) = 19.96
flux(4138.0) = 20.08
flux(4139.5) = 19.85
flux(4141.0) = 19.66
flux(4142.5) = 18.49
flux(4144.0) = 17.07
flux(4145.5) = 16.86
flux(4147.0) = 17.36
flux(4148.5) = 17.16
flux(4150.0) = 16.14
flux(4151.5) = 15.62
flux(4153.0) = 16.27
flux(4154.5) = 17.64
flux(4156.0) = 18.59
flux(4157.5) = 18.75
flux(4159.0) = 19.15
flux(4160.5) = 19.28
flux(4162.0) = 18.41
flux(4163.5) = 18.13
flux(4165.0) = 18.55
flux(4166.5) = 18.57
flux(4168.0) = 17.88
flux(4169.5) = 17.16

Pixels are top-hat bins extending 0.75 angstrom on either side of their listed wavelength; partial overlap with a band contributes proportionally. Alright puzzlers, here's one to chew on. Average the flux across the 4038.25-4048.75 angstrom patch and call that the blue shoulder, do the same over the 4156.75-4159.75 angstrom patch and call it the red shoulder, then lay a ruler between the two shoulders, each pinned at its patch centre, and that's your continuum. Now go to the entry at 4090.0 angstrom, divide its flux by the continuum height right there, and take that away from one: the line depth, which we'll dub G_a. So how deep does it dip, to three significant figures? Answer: -0.196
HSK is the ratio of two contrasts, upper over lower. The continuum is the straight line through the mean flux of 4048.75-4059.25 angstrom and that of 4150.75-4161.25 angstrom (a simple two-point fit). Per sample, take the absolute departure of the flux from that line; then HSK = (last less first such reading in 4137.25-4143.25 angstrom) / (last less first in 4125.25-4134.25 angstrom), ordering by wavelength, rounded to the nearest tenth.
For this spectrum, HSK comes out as 2.7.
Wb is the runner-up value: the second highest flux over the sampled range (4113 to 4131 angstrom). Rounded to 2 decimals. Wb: 20.20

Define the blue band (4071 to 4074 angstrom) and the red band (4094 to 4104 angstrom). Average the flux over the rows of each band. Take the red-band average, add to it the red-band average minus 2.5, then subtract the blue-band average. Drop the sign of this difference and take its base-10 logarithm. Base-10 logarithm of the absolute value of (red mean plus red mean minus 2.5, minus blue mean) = 1.18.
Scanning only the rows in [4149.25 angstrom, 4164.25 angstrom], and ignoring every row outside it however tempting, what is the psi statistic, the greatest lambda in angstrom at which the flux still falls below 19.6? 4163.5 angstrom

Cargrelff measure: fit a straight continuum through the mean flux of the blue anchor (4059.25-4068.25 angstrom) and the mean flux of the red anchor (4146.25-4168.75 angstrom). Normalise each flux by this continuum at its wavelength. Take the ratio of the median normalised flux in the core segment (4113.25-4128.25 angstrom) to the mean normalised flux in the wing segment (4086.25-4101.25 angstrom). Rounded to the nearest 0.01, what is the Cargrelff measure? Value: 0.94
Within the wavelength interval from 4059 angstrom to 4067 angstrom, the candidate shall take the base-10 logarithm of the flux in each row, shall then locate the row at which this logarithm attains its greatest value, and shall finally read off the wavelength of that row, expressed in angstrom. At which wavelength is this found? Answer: 4066.0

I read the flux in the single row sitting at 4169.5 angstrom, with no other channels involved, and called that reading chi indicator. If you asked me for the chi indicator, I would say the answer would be 17.16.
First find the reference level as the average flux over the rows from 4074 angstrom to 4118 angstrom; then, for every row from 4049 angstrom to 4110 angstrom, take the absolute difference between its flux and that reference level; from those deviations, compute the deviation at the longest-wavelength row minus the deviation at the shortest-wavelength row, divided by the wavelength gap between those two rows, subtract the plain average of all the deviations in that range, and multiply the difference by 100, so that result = -120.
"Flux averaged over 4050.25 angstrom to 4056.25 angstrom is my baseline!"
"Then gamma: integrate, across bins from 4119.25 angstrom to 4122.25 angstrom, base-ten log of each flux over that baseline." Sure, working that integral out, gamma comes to -0.021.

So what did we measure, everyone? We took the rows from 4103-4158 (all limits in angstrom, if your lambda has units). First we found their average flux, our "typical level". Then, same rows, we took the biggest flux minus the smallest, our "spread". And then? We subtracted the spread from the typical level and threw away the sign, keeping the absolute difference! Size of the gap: 13.7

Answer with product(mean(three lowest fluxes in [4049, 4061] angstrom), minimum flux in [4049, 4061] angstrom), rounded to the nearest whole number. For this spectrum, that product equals 322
